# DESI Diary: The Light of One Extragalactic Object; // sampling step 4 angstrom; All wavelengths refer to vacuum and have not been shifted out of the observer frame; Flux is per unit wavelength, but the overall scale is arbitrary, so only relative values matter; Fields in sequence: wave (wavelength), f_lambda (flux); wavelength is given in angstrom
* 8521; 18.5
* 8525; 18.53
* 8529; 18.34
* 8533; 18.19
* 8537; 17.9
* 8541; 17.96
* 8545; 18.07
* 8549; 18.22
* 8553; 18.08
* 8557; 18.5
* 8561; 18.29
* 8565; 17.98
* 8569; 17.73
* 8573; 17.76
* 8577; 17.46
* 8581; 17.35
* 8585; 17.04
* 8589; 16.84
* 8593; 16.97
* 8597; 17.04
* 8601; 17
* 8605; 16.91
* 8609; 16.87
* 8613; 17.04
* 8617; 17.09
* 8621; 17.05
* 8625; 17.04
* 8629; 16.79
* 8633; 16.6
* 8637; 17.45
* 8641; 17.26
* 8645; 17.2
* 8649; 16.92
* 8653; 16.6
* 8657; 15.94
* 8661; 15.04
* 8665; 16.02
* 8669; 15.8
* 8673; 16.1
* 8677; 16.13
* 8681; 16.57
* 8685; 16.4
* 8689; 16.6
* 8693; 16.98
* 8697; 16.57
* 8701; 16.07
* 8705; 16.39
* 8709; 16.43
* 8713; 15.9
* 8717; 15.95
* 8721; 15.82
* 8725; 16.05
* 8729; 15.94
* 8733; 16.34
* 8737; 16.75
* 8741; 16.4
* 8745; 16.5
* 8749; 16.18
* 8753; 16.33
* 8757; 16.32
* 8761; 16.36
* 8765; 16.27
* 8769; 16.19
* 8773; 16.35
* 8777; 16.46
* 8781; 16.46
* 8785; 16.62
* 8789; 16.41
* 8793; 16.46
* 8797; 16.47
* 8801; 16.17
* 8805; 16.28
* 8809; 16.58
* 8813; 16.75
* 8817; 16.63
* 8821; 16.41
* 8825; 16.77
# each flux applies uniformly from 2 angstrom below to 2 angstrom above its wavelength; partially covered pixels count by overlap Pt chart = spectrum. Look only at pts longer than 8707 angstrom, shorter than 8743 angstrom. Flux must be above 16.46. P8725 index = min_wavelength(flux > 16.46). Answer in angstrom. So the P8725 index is 8737 angstrom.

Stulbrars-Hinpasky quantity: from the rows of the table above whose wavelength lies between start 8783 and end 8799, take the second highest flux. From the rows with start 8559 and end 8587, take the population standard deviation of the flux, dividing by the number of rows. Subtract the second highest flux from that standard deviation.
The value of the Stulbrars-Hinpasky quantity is -16.09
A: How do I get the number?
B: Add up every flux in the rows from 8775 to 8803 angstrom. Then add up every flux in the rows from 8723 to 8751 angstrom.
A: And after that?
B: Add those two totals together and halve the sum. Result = 115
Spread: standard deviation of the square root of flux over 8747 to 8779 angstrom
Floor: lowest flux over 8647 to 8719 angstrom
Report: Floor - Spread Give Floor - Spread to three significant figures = 15.0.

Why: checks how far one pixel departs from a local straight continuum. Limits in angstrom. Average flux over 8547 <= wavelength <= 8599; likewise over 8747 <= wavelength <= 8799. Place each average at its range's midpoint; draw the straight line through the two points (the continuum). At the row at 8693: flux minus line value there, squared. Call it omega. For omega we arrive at 0.01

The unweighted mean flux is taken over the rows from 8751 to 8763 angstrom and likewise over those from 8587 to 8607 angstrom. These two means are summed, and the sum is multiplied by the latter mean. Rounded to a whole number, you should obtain 564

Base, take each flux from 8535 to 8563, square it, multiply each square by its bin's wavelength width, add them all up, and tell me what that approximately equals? 9221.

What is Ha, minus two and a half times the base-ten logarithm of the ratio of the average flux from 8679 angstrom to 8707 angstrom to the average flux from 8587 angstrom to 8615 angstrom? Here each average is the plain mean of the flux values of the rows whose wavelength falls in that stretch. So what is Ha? 0.03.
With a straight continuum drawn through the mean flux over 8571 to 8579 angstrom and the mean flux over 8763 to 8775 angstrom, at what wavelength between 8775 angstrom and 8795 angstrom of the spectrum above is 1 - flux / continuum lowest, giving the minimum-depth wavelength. 8785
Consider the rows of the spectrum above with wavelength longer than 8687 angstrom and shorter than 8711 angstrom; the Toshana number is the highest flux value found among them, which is 16.98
